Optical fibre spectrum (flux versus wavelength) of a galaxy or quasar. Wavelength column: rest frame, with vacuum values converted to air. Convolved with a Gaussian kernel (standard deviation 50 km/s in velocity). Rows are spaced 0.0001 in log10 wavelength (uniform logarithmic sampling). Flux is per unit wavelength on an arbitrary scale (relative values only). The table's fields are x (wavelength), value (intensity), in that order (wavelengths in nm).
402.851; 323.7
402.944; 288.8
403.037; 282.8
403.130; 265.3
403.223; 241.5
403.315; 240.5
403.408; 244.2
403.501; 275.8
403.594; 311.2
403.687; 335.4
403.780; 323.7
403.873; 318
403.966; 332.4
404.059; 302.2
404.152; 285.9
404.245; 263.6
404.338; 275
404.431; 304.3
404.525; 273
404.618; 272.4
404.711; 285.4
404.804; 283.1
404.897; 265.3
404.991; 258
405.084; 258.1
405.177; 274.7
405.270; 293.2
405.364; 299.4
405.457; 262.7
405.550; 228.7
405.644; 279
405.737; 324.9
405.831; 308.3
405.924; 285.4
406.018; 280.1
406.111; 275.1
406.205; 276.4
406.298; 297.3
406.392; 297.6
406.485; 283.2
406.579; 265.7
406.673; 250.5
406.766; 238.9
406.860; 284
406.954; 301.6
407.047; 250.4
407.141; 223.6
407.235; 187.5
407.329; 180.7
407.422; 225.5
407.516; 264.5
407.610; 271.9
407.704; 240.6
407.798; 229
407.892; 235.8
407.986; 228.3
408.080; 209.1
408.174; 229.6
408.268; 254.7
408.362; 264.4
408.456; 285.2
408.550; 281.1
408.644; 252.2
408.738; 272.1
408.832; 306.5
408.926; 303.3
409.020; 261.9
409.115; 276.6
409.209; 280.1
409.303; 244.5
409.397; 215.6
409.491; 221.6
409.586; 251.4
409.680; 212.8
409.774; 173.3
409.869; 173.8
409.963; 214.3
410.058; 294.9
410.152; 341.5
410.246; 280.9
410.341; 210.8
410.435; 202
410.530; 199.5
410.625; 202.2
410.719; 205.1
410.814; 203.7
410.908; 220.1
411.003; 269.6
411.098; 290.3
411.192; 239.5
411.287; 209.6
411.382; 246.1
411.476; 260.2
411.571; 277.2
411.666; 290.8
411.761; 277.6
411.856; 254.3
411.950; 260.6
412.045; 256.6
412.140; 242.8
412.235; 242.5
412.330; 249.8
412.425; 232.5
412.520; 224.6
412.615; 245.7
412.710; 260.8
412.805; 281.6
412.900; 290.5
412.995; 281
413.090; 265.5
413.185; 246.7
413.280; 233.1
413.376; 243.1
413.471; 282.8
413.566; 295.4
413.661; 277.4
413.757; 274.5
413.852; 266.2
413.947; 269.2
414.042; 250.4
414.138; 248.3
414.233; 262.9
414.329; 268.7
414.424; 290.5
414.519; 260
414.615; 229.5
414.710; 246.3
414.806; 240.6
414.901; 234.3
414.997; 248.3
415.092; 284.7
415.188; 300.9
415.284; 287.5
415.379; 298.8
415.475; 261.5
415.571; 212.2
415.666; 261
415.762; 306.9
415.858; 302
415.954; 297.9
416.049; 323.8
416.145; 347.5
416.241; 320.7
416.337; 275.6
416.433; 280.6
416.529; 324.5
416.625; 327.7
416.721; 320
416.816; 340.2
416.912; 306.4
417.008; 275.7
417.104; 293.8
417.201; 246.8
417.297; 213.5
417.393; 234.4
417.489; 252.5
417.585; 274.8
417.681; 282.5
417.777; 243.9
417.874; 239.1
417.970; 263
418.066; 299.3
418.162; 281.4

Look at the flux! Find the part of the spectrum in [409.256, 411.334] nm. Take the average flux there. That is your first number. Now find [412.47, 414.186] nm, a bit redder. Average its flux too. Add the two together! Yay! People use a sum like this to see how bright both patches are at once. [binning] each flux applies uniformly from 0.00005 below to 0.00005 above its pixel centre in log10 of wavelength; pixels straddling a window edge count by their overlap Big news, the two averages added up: 494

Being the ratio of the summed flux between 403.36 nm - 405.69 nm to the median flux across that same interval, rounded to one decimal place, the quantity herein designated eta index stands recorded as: 25.5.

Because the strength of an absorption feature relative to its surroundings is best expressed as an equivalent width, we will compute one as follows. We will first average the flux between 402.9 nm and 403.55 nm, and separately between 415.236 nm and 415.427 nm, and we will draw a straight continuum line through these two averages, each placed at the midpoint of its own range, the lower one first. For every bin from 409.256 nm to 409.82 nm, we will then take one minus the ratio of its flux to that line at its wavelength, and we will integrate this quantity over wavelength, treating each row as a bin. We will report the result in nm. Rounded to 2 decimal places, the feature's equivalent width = 0.12 nm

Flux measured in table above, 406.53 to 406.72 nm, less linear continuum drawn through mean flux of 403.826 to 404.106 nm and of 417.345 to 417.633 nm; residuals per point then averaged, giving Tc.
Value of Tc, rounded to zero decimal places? -47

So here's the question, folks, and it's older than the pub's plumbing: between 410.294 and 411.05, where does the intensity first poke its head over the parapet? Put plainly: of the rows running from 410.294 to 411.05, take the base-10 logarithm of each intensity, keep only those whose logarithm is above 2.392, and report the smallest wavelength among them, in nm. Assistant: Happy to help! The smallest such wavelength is 411.003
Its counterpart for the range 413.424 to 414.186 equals 413.471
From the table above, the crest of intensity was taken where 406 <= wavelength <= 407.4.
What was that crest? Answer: 301.6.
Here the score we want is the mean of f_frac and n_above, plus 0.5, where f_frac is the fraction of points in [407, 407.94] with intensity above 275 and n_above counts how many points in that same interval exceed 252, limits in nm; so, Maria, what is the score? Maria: 1.5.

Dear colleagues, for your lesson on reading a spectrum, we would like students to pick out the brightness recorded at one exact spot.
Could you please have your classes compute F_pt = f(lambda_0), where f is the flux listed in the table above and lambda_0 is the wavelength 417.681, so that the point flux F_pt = 282.5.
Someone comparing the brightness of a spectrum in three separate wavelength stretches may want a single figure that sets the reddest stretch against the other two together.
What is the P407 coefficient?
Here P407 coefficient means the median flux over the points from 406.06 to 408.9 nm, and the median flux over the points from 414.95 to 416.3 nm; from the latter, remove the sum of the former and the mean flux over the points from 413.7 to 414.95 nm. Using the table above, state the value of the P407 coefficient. -218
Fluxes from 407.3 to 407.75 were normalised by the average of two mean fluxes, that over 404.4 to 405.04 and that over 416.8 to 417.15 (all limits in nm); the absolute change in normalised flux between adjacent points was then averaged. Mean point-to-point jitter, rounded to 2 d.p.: 0.11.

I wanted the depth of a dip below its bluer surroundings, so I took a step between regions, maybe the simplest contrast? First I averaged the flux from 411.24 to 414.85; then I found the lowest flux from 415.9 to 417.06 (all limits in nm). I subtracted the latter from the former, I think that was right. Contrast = -17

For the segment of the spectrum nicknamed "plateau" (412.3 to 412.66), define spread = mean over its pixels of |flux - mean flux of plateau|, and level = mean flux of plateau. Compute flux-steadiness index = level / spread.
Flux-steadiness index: 25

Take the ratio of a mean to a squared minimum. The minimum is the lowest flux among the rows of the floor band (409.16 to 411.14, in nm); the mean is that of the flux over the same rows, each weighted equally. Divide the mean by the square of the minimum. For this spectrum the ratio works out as 0.0078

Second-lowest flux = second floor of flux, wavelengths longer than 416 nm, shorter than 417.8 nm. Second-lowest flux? 234.4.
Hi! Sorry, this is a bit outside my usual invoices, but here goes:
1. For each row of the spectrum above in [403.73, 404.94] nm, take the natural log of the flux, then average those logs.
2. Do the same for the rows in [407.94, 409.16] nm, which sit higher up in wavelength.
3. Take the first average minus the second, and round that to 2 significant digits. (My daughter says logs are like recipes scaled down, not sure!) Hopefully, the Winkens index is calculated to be 0.10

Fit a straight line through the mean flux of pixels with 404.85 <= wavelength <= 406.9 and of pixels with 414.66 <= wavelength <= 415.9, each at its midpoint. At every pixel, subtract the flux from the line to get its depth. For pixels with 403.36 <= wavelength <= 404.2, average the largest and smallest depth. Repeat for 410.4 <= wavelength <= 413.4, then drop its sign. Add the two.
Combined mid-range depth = 15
